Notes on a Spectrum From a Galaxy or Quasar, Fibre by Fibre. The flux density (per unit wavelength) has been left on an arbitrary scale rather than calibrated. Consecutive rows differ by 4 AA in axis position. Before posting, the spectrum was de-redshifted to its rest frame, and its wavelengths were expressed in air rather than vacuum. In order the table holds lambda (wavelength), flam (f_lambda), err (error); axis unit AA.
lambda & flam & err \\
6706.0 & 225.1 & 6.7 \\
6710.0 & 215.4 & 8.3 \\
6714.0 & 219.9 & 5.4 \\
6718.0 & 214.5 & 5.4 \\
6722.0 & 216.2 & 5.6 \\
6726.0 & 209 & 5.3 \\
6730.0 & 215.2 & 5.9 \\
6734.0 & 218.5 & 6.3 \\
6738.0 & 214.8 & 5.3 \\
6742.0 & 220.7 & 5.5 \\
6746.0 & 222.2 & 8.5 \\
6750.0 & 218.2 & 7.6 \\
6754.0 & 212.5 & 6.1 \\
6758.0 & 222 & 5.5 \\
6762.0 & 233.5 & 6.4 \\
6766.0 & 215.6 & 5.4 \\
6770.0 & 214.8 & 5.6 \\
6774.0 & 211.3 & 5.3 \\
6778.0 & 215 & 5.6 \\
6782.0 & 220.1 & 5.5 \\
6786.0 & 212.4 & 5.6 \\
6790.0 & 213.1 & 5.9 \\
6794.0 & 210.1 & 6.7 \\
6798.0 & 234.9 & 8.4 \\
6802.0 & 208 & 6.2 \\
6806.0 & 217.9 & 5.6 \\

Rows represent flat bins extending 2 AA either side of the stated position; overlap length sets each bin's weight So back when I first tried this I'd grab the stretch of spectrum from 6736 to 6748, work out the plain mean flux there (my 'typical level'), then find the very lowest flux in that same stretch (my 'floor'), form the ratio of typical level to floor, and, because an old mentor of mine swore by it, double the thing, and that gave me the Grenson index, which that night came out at 2.04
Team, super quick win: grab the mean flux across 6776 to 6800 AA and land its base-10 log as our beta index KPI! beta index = 2.34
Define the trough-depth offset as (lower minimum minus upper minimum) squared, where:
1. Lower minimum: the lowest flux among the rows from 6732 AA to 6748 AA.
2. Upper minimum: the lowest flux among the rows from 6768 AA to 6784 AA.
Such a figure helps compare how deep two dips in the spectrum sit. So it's 12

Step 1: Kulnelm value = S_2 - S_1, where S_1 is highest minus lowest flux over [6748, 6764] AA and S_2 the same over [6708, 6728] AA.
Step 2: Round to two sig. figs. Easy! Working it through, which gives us -10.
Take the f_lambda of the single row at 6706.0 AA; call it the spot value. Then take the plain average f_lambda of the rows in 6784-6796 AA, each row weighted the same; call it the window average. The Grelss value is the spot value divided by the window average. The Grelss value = 1.06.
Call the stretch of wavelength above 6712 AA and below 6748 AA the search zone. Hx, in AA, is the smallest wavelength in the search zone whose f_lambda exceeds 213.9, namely 6714.0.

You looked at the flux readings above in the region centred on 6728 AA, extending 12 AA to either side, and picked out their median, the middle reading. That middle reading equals 215.0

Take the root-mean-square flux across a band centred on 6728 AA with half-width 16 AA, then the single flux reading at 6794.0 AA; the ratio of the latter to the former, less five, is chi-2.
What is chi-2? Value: -4.03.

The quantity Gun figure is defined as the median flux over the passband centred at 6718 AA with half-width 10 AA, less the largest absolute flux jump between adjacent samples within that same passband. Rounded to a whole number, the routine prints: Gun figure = 208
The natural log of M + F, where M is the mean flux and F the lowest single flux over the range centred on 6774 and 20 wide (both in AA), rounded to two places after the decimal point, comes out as 6.06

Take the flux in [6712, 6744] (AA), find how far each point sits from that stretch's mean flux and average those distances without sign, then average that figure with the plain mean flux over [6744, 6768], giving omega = 112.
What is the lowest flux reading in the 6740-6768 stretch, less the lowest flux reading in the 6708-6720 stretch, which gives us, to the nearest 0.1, -2.0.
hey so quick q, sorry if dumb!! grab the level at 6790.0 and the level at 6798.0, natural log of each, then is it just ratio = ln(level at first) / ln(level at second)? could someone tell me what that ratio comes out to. 0.982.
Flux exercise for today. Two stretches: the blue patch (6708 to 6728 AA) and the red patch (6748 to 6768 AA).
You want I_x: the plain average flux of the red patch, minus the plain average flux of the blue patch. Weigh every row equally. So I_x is 5.4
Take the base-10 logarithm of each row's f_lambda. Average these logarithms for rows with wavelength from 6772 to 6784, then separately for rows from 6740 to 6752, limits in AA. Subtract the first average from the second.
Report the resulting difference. 0.010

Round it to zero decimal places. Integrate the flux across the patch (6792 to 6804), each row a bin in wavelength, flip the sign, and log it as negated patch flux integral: -2612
